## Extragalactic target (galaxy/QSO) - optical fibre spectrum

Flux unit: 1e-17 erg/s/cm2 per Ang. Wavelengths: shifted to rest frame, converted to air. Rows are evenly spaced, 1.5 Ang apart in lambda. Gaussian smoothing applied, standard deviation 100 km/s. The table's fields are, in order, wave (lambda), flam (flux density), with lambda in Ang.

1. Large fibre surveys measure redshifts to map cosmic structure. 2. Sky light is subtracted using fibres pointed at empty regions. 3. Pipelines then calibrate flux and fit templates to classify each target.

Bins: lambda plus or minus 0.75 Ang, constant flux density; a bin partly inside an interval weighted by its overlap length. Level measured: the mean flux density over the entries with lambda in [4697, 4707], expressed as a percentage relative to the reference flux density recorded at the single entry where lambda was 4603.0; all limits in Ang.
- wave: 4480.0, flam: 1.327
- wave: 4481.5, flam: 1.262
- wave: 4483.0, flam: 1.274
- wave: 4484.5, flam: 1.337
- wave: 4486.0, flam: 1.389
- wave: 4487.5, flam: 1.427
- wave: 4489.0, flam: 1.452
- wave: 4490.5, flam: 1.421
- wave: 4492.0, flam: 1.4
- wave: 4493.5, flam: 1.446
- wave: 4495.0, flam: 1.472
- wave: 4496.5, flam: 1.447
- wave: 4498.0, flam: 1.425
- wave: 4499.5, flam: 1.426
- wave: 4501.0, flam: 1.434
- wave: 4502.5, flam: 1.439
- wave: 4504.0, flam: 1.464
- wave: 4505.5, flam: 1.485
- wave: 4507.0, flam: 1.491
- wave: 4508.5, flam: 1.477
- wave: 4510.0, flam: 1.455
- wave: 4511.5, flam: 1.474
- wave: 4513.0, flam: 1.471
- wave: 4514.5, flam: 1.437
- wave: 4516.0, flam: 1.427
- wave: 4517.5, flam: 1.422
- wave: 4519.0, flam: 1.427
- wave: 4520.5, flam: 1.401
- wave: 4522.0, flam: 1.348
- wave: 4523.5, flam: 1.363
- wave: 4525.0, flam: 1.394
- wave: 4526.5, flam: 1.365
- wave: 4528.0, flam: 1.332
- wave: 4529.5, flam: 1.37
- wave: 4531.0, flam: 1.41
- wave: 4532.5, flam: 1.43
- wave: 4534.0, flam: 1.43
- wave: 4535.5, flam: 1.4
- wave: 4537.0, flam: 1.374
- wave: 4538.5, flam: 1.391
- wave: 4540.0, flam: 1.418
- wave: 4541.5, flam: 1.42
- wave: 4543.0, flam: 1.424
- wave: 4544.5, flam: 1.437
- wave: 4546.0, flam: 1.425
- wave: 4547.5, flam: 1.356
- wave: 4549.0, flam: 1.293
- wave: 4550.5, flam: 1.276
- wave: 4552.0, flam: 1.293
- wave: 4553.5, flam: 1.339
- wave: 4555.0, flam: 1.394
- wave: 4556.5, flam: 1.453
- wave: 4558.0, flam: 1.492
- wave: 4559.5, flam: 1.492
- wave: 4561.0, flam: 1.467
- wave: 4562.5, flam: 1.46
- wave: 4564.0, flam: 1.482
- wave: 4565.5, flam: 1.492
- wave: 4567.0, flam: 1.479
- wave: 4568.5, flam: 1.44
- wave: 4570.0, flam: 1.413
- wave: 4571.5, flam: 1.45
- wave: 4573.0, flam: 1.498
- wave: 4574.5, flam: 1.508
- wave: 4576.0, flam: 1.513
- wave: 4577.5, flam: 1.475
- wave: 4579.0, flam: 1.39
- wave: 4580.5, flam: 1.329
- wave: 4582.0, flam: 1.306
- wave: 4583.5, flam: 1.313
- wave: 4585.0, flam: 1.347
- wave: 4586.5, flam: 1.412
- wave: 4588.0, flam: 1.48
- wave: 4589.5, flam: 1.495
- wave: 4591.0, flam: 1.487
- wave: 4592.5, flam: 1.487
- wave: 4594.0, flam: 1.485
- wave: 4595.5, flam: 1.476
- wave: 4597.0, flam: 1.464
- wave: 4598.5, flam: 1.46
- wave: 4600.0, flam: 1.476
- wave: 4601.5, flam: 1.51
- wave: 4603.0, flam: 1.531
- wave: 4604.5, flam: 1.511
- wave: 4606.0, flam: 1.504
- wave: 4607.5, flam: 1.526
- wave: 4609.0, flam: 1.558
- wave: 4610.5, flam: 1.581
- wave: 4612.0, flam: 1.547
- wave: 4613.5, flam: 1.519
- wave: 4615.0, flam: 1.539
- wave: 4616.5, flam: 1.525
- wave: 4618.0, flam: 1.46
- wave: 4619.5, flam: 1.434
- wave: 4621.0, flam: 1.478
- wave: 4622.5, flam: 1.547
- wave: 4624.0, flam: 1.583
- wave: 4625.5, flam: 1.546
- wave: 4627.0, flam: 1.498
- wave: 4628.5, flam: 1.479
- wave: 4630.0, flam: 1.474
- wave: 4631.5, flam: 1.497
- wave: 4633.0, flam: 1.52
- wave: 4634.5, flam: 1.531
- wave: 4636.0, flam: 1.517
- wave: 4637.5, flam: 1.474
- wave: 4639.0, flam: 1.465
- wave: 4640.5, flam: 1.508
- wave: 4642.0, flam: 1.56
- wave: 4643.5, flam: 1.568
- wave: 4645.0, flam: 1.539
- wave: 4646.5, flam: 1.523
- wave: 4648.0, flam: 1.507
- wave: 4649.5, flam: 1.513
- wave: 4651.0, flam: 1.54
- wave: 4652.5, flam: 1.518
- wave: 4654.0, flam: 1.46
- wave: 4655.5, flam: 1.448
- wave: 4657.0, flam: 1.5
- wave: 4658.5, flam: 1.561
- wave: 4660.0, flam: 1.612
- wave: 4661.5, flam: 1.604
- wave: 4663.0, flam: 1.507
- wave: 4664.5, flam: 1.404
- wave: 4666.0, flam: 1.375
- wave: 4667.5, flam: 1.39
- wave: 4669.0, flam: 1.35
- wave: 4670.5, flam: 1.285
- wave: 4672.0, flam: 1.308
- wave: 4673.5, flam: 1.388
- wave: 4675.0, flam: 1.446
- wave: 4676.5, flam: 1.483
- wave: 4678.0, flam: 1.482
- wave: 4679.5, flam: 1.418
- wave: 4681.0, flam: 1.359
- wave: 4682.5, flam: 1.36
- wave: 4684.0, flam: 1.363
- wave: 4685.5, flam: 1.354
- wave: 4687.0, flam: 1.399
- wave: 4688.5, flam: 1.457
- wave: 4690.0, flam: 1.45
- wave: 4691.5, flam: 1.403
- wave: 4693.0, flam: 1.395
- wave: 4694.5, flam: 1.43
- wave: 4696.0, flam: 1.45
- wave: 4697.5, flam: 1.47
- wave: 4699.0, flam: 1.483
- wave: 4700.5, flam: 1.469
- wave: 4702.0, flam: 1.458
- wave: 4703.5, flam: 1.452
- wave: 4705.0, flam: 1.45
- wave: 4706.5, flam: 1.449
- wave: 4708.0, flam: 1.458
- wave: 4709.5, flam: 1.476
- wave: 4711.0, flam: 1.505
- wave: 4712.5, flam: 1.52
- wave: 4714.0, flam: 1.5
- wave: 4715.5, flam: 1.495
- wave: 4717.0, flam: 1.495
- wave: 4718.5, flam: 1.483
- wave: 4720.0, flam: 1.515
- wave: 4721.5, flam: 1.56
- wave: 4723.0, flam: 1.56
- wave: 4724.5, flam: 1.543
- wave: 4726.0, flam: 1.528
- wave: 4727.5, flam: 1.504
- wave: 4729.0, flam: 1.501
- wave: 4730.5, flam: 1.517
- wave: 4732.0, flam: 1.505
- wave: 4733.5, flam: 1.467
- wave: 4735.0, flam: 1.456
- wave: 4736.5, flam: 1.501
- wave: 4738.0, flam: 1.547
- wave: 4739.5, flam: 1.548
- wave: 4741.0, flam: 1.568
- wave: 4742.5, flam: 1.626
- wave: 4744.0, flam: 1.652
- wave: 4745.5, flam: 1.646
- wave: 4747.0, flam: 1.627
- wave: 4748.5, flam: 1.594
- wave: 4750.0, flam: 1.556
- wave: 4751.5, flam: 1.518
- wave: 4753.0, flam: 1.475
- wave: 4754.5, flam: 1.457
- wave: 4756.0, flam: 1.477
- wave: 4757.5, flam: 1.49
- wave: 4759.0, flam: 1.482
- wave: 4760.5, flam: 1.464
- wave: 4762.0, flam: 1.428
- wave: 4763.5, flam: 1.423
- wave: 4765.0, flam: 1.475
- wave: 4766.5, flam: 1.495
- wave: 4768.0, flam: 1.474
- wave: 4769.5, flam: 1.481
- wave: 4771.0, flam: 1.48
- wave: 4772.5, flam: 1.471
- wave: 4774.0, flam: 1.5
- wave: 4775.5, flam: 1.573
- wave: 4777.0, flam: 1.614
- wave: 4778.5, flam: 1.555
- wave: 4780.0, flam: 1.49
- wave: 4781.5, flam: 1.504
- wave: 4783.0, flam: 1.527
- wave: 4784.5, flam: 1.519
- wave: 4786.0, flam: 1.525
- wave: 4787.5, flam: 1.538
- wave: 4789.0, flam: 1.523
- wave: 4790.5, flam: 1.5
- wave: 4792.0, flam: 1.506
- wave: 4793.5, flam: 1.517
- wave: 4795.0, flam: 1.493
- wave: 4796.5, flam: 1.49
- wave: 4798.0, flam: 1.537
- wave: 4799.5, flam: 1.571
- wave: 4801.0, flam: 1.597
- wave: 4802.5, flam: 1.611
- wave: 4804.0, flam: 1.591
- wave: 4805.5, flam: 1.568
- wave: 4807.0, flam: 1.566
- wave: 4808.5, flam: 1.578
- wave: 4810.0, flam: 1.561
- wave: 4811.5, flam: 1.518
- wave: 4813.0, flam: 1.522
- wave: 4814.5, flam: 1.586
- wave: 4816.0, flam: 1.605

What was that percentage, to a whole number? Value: 95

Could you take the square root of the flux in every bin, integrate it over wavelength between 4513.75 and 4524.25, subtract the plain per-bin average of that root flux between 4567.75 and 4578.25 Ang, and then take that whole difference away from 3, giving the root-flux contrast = -8.23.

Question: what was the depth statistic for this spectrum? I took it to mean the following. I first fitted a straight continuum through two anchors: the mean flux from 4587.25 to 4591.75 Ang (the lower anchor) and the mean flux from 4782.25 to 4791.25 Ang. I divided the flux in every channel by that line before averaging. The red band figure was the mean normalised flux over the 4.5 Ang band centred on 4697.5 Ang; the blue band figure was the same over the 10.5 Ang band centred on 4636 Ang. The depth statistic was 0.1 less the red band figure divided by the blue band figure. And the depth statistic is -0.87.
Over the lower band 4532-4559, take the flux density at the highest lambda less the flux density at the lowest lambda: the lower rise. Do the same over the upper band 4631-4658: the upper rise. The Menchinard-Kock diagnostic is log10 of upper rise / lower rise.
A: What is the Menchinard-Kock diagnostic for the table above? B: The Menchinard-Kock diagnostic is -1.3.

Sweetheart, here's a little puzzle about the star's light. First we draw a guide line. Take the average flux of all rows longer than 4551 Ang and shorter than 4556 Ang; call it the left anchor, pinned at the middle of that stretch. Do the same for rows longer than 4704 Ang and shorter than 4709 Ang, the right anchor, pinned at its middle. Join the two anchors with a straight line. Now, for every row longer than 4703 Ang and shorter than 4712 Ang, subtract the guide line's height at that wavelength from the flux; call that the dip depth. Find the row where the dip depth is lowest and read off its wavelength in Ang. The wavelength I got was 4706.5 Ang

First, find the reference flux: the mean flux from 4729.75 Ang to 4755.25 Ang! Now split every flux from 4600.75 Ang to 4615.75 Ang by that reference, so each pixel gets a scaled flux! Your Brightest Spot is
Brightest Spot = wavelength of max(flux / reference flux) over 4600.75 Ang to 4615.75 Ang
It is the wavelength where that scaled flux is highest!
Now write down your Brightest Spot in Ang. 4610.5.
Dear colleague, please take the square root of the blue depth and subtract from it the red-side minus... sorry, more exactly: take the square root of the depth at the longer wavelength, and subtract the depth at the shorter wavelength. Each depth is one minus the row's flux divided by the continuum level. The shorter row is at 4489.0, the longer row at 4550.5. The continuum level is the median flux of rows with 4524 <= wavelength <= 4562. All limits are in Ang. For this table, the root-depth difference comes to 0.33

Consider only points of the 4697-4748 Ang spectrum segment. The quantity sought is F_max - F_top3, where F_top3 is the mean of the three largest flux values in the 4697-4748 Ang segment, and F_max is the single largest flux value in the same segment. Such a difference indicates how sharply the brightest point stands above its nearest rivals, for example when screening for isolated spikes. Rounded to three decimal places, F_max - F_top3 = 0.010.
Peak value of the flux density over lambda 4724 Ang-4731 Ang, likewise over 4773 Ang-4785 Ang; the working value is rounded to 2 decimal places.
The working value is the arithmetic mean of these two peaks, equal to 1.58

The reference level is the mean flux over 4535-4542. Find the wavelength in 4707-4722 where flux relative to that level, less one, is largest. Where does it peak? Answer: 4721.5 Ang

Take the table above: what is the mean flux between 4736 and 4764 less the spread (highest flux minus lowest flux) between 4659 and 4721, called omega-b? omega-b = 1.20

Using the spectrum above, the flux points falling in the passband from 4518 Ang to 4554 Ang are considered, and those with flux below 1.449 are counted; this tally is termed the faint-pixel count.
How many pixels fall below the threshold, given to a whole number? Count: 24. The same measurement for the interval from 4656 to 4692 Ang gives 15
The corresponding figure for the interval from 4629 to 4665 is 2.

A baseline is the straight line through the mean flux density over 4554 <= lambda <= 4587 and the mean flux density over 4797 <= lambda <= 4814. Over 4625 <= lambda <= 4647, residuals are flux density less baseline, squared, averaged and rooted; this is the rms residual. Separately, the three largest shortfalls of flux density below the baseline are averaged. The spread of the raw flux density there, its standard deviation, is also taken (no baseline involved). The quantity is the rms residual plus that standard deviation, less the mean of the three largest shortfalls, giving 0.08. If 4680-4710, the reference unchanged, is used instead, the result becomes -0.01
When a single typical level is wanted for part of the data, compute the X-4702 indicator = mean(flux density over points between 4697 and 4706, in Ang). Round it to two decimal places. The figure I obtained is 1.46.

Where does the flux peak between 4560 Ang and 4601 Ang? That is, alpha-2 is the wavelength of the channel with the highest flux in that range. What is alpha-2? 4576.0 Ang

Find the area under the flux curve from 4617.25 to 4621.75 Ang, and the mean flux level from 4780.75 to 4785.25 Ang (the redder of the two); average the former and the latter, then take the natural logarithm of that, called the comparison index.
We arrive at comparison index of 1.40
